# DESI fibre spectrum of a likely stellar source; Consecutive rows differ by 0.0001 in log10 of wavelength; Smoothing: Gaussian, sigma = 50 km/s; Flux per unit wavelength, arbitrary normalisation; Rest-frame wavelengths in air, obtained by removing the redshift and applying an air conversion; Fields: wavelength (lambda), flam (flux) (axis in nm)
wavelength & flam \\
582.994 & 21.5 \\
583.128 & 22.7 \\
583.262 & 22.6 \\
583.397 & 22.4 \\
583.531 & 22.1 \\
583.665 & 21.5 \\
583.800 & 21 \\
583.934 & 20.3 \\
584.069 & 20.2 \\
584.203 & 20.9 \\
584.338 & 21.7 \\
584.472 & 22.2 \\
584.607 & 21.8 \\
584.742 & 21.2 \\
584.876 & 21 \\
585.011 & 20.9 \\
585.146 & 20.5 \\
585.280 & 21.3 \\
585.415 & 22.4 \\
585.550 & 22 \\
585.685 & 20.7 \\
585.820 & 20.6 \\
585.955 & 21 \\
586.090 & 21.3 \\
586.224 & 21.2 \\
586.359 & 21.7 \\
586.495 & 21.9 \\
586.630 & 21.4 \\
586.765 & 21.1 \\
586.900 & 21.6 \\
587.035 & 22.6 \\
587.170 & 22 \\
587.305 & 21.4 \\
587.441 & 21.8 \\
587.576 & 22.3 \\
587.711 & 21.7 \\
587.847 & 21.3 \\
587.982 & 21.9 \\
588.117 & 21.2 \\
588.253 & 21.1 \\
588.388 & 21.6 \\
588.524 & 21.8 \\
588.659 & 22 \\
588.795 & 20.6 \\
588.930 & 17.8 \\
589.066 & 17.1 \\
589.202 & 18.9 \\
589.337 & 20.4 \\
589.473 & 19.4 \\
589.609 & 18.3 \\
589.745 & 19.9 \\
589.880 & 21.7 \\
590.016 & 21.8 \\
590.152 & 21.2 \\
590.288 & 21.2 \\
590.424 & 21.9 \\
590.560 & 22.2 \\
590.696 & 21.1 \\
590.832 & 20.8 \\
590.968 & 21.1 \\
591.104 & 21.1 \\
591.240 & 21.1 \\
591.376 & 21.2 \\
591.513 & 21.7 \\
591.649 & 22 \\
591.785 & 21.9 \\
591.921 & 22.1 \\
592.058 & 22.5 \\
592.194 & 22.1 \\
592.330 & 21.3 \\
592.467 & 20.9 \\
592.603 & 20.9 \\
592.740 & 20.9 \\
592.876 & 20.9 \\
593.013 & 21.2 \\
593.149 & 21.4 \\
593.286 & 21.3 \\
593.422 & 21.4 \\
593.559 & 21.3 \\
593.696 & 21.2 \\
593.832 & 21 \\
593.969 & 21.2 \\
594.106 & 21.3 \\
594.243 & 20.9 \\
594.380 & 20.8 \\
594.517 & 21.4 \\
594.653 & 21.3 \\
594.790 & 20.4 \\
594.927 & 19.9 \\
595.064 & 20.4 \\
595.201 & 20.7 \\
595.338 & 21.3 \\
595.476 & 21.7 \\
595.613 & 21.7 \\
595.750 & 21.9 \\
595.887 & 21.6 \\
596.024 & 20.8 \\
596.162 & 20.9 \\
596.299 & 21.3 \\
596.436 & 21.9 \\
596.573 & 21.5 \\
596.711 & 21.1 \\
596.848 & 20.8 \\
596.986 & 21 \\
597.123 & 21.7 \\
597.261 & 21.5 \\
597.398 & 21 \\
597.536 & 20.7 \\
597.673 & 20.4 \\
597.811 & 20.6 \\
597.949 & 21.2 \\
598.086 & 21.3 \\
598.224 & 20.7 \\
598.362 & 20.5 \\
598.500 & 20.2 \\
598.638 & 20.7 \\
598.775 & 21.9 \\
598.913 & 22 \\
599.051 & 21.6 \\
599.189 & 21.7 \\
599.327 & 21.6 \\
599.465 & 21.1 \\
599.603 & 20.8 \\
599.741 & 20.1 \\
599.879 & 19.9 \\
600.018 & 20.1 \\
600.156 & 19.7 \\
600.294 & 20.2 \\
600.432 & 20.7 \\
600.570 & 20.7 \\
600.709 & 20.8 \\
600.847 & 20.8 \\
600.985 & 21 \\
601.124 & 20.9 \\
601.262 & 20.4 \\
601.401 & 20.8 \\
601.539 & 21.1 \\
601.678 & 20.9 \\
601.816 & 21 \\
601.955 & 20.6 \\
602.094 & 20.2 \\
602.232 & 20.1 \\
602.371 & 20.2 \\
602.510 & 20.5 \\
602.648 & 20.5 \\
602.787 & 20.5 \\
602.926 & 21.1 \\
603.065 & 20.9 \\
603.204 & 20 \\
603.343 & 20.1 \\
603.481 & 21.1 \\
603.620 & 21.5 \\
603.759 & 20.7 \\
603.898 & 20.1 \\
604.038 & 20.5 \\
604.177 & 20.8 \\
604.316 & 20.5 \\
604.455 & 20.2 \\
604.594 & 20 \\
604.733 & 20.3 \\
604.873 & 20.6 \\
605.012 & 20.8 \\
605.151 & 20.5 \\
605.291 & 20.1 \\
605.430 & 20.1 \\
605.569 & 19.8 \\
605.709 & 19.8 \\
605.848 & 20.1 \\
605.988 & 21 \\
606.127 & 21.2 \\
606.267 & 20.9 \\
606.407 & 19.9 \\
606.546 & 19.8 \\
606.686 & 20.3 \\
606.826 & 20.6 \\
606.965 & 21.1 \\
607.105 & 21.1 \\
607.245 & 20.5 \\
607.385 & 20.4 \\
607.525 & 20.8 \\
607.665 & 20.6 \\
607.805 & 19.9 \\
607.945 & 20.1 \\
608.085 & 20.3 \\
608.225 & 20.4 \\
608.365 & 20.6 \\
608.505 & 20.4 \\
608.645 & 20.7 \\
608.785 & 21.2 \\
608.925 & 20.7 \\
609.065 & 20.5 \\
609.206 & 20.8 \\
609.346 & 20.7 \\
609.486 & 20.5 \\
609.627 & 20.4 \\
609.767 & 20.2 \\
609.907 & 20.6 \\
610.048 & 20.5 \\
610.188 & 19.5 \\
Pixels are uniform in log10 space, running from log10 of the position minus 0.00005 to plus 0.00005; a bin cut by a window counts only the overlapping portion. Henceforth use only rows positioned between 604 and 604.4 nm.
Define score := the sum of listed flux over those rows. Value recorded 61.8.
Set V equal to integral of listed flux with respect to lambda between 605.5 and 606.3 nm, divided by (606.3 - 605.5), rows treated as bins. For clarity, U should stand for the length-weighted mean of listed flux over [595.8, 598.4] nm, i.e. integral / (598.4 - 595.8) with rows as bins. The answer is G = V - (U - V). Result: 19.8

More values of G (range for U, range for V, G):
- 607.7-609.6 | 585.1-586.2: 22.0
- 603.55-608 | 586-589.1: 22.1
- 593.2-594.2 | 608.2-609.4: 20.1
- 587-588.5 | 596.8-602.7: 19.9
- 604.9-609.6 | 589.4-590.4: 20.6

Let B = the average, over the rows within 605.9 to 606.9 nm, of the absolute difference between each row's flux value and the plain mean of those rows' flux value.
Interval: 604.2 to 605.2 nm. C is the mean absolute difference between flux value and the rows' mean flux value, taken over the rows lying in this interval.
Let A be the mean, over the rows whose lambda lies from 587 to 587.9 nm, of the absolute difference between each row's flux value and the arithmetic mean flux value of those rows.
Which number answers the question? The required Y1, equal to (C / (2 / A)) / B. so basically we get 0.09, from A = 0.367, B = 0.45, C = 0.21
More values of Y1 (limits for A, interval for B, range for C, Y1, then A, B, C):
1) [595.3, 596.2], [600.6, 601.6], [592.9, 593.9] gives 0.13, 0.355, 0.15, 0.11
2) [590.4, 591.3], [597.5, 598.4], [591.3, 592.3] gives 0.21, 0.412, 0.27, 0.28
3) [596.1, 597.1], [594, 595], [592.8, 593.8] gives 0.04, 0.302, 0.42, 0.12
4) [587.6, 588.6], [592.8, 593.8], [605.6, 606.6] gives 0.61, 0.269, 0.12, 0.56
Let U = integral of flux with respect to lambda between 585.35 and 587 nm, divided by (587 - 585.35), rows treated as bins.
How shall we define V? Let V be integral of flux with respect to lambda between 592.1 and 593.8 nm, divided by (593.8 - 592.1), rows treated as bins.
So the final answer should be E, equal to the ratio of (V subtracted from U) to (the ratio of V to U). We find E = 0.2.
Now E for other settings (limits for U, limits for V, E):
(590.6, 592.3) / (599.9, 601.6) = 1.0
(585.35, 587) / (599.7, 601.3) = 1.0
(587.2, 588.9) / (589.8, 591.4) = 0.1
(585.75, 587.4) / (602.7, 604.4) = 0.9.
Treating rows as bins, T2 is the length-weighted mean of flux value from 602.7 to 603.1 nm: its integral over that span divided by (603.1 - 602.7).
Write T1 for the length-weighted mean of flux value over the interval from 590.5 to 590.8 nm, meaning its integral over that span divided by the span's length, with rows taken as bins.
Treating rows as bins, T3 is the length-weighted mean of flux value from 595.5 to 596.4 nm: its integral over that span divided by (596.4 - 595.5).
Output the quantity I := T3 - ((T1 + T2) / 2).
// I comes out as 0.3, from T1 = 21.5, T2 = 20.8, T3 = 21.4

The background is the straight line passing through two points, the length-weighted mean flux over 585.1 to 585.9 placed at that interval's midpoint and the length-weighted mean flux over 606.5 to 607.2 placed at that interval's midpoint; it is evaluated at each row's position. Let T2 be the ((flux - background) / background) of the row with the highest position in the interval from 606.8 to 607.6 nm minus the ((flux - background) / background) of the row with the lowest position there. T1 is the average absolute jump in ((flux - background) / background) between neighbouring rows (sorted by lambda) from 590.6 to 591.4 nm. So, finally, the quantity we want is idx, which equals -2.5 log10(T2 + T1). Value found 4.4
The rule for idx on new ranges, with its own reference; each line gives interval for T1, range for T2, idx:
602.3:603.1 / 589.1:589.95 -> 2.1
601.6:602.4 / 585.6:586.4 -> 3.1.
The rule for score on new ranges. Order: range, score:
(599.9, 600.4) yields 60.0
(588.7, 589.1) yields 55.5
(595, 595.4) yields 62.4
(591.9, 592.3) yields 66.7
